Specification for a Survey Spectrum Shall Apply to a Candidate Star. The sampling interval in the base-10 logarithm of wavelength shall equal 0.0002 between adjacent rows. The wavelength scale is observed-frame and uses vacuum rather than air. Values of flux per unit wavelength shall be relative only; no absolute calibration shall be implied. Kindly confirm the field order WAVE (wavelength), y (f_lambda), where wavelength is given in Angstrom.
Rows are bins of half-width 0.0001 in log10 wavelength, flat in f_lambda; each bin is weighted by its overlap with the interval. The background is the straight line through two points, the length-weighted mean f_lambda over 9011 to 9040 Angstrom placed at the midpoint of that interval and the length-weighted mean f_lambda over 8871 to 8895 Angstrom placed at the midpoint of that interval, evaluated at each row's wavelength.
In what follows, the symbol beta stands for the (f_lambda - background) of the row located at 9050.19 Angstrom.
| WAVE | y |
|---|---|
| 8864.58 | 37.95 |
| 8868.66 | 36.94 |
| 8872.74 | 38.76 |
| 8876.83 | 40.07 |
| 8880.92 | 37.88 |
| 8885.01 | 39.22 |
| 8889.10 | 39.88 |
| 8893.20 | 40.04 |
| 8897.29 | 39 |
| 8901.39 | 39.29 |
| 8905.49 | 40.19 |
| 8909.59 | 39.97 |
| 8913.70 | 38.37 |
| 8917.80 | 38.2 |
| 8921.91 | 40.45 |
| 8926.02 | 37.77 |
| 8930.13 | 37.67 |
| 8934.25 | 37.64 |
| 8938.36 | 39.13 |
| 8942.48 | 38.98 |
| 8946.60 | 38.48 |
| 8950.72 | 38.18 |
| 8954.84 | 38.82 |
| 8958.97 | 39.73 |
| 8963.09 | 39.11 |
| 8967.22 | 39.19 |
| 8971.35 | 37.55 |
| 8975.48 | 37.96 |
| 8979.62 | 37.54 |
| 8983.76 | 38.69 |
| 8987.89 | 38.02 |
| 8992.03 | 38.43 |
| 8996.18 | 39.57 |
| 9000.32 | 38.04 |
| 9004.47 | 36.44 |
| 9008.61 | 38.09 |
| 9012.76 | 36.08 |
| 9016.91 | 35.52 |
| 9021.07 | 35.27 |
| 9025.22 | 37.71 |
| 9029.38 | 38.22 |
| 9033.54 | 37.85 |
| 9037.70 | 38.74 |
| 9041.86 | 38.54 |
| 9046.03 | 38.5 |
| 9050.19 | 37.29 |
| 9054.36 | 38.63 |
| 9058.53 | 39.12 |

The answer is 0.6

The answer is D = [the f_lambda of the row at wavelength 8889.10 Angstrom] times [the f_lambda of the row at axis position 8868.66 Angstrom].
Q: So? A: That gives 1473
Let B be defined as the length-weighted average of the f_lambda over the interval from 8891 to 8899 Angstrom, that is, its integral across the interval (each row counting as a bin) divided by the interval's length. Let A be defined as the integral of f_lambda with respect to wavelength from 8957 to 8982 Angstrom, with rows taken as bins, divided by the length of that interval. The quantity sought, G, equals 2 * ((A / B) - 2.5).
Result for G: -3.05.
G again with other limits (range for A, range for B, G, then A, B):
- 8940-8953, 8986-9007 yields -2.98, 38.6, 38.1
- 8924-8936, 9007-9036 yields -2.96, 37.7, 37.0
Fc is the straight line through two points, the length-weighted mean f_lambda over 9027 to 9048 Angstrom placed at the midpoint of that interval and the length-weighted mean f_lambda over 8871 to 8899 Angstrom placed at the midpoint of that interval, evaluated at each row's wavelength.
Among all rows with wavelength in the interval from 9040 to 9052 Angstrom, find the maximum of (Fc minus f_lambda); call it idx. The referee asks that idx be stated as 1.0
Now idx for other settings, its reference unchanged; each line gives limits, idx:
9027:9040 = 0.5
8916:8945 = 1.3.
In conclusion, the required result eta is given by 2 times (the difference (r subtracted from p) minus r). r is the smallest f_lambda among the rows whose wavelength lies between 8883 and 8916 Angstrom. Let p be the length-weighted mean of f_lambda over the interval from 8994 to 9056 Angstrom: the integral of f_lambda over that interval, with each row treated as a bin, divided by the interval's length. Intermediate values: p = 37.6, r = 38.37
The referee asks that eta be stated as -78.2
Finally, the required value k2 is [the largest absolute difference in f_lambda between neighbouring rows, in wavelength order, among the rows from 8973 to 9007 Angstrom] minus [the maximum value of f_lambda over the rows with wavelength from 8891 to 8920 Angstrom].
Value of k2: -38.6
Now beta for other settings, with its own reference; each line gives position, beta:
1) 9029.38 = 1.2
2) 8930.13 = -0.9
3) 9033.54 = 0.9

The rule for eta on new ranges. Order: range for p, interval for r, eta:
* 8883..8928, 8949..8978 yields -71.6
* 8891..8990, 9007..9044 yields -63.6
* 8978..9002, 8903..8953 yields -73.8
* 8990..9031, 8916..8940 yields -75.9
